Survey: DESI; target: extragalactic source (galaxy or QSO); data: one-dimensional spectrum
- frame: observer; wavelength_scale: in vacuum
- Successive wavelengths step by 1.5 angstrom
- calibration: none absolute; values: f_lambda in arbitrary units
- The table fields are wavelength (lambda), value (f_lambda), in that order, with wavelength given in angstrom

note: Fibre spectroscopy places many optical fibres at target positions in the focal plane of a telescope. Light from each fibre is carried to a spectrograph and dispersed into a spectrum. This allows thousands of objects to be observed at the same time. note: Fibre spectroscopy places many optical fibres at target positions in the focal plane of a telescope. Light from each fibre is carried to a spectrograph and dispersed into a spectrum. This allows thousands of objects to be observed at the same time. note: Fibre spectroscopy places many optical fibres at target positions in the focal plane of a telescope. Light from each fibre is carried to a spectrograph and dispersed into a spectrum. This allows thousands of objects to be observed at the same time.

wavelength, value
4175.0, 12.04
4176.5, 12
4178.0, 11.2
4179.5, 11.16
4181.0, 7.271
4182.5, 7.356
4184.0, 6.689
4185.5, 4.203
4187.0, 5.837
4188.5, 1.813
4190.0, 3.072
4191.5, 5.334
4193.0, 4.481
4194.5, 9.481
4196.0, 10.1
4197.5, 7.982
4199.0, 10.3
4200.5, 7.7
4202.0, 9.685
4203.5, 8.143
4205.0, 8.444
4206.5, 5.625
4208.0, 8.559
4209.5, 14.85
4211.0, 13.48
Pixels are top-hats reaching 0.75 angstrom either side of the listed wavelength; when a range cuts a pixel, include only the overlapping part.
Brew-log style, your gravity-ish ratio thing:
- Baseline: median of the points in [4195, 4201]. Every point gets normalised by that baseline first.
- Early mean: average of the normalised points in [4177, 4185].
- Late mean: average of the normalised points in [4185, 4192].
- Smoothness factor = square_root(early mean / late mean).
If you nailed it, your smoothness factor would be 1.47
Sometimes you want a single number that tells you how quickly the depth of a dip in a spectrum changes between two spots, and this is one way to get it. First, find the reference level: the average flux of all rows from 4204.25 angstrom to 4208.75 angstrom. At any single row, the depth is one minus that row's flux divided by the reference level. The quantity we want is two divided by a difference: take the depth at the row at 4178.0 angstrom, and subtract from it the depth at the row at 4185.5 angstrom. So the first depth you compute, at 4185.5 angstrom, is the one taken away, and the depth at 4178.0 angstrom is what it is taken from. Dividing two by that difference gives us -2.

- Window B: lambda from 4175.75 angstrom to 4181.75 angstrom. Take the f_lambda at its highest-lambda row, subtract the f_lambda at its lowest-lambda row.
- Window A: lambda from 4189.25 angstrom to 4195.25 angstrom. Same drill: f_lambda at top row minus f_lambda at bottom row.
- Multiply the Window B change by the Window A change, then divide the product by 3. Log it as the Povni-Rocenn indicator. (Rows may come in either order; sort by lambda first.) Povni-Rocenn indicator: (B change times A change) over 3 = -10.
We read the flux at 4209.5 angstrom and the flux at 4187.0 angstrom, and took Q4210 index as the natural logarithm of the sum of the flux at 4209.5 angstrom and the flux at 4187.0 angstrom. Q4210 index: 3.0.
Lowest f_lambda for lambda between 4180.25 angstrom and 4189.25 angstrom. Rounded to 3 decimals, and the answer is 1.813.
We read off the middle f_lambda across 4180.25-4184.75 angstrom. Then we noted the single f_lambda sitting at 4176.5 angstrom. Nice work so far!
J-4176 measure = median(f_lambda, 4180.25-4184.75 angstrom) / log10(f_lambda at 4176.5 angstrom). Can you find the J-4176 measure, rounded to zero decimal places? 7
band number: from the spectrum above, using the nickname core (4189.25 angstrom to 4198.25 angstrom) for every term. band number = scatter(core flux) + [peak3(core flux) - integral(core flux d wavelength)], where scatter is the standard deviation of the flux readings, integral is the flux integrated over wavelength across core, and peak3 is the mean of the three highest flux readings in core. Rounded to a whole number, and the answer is -49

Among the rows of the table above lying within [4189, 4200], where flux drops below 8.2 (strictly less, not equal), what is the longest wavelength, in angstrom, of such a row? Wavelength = 4197.5 angstrom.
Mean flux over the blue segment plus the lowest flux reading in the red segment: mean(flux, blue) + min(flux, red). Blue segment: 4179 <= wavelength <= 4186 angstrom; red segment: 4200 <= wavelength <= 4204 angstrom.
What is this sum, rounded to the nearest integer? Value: 15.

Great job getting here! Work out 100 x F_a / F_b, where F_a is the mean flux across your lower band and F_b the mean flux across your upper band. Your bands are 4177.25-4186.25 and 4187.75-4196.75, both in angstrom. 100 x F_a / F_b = 140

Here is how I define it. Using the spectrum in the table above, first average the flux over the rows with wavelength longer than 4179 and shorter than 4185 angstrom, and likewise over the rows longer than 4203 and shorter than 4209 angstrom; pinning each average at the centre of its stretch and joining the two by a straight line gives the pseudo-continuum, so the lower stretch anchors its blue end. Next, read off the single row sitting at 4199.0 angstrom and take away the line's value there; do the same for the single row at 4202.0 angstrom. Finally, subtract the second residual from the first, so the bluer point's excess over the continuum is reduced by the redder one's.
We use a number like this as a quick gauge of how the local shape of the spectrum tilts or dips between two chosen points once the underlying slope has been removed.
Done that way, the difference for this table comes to 0.6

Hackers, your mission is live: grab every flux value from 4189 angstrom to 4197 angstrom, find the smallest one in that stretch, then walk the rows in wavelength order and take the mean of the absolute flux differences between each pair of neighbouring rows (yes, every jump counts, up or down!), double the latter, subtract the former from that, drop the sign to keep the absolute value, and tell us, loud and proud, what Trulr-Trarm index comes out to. 1.3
